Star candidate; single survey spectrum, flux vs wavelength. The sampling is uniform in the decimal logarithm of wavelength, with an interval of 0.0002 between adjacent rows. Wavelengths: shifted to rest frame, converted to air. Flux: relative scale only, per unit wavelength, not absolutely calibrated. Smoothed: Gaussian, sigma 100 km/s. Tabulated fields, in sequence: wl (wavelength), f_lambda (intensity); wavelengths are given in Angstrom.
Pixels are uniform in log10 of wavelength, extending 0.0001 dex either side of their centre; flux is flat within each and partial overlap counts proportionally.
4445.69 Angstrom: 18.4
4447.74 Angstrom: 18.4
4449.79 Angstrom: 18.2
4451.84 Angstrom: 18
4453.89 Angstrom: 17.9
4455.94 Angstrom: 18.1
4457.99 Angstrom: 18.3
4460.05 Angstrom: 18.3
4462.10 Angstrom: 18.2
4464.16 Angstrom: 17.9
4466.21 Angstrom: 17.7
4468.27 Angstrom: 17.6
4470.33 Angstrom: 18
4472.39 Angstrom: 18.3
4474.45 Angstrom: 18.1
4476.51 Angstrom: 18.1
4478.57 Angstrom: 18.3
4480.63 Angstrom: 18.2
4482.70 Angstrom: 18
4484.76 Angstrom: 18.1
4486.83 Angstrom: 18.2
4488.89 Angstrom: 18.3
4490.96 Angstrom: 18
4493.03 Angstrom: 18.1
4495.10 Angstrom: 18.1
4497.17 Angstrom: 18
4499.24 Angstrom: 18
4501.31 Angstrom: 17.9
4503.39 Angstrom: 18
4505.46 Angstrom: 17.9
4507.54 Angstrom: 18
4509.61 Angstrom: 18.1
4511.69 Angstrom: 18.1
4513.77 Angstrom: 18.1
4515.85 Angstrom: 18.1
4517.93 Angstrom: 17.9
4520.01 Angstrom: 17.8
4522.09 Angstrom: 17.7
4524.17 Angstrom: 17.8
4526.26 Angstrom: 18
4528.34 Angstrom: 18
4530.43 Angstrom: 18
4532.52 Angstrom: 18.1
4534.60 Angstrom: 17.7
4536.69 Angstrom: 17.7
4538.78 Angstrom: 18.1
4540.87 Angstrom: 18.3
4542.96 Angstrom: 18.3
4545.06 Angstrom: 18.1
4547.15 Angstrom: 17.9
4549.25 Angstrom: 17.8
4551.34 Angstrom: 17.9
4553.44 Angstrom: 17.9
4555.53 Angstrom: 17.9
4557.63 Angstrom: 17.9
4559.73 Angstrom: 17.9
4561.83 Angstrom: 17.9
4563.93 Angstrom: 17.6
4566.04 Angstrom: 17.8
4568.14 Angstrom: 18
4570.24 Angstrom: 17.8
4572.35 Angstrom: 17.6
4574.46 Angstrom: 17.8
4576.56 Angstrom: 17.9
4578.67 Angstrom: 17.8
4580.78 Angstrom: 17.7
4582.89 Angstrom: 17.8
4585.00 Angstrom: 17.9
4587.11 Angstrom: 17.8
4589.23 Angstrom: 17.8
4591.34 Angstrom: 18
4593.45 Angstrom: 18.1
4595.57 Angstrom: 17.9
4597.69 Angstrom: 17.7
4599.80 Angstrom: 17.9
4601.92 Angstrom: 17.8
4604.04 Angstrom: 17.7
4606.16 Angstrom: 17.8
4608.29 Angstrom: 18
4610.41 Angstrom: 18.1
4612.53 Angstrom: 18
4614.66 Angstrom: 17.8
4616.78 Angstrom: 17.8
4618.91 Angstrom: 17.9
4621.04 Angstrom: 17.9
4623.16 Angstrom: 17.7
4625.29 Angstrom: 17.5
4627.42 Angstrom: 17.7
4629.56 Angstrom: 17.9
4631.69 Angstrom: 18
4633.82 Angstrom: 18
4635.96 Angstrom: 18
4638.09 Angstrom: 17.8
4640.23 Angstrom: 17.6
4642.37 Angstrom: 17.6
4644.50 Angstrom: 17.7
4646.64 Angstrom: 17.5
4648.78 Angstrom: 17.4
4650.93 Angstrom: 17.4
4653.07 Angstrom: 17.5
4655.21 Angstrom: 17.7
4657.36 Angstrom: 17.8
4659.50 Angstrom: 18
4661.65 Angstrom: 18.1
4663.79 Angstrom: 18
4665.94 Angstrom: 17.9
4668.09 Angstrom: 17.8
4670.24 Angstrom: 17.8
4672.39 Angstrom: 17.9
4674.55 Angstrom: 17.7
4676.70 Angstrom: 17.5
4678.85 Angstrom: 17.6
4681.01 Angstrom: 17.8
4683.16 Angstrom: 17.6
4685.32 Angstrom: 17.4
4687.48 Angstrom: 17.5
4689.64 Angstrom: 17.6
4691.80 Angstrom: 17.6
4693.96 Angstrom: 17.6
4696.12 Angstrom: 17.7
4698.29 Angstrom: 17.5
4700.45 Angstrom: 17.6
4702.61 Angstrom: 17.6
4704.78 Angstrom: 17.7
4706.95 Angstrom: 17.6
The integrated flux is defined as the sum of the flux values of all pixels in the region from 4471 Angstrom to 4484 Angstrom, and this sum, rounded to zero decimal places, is 109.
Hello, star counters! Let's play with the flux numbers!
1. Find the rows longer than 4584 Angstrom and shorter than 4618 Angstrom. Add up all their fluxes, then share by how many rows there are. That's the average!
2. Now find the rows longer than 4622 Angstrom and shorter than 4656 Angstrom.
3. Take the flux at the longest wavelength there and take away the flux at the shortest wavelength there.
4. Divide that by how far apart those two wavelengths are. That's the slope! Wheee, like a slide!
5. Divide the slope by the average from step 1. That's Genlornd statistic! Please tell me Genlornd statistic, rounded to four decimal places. 0.0000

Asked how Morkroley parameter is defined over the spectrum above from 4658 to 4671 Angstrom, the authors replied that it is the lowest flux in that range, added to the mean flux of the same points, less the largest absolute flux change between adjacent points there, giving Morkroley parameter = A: 35.6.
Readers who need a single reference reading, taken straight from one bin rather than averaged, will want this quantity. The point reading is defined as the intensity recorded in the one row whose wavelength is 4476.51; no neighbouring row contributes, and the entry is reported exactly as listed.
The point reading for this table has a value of 18.1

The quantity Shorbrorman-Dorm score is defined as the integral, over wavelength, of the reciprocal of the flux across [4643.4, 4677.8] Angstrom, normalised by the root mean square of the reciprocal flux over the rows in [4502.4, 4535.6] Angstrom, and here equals 34.8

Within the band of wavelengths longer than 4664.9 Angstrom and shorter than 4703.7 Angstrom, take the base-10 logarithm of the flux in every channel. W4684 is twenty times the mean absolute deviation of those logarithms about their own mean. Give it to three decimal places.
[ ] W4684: 0.057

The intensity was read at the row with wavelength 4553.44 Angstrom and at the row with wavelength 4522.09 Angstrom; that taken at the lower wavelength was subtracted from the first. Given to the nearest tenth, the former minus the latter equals 0.2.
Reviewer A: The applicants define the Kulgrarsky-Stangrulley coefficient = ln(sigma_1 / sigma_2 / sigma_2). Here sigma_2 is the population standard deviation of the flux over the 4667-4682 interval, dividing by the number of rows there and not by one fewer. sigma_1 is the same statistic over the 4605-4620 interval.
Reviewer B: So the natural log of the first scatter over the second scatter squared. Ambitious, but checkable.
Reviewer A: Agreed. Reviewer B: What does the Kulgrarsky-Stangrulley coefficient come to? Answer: 1.9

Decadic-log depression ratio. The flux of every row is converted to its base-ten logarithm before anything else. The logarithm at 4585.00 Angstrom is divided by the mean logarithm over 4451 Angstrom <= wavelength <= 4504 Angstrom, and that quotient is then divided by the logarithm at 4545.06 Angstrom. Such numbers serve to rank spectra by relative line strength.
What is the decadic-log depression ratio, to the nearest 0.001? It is 0.793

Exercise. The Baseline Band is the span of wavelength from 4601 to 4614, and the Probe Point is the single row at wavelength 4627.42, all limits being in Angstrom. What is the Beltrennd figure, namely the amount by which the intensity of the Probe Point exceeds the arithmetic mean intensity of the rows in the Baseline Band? -0.2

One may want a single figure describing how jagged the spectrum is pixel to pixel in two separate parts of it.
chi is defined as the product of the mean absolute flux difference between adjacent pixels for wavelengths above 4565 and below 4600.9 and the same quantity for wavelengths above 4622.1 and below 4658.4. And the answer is 0.0171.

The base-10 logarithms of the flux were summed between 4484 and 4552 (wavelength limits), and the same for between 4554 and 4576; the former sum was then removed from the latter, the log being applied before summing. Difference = -29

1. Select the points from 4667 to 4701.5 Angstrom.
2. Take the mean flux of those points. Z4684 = 17.6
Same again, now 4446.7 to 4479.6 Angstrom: 18.1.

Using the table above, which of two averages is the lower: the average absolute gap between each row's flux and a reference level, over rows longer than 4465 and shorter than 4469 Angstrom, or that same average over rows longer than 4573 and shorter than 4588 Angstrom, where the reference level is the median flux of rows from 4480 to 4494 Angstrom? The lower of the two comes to 0.29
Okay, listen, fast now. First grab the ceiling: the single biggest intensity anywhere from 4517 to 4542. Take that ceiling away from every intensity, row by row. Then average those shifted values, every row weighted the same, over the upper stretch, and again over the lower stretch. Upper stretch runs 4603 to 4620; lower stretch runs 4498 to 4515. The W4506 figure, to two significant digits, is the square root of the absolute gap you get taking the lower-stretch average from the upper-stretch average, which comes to 0.35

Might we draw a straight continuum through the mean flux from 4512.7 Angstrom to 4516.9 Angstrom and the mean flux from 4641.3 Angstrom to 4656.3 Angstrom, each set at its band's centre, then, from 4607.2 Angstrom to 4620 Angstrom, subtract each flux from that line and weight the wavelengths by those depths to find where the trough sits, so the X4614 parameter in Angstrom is 4612.7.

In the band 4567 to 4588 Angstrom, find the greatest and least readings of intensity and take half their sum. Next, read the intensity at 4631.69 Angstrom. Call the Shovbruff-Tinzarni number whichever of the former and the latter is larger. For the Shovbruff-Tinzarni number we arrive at 18.0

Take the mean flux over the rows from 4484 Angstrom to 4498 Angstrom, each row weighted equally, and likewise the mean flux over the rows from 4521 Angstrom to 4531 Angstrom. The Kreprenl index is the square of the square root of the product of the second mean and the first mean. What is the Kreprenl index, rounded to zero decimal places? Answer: 324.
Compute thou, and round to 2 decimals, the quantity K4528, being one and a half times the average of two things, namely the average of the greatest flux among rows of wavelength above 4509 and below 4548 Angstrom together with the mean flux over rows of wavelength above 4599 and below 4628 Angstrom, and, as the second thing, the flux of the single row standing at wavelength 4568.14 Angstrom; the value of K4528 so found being 27.05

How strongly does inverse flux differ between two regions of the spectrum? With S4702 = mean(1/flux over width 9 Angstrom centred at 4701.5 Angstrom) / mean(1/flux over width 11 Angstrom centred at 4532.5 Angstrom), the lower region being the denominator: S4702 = 1.02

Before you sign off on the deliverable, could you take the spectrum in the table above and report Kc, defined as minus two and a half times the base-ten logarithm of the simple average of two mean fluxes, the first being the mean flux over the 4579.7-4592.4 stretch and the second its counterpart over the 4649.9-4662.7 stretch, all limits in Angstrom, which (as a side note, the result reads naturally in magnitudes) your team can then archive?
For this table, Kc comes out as -3.126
